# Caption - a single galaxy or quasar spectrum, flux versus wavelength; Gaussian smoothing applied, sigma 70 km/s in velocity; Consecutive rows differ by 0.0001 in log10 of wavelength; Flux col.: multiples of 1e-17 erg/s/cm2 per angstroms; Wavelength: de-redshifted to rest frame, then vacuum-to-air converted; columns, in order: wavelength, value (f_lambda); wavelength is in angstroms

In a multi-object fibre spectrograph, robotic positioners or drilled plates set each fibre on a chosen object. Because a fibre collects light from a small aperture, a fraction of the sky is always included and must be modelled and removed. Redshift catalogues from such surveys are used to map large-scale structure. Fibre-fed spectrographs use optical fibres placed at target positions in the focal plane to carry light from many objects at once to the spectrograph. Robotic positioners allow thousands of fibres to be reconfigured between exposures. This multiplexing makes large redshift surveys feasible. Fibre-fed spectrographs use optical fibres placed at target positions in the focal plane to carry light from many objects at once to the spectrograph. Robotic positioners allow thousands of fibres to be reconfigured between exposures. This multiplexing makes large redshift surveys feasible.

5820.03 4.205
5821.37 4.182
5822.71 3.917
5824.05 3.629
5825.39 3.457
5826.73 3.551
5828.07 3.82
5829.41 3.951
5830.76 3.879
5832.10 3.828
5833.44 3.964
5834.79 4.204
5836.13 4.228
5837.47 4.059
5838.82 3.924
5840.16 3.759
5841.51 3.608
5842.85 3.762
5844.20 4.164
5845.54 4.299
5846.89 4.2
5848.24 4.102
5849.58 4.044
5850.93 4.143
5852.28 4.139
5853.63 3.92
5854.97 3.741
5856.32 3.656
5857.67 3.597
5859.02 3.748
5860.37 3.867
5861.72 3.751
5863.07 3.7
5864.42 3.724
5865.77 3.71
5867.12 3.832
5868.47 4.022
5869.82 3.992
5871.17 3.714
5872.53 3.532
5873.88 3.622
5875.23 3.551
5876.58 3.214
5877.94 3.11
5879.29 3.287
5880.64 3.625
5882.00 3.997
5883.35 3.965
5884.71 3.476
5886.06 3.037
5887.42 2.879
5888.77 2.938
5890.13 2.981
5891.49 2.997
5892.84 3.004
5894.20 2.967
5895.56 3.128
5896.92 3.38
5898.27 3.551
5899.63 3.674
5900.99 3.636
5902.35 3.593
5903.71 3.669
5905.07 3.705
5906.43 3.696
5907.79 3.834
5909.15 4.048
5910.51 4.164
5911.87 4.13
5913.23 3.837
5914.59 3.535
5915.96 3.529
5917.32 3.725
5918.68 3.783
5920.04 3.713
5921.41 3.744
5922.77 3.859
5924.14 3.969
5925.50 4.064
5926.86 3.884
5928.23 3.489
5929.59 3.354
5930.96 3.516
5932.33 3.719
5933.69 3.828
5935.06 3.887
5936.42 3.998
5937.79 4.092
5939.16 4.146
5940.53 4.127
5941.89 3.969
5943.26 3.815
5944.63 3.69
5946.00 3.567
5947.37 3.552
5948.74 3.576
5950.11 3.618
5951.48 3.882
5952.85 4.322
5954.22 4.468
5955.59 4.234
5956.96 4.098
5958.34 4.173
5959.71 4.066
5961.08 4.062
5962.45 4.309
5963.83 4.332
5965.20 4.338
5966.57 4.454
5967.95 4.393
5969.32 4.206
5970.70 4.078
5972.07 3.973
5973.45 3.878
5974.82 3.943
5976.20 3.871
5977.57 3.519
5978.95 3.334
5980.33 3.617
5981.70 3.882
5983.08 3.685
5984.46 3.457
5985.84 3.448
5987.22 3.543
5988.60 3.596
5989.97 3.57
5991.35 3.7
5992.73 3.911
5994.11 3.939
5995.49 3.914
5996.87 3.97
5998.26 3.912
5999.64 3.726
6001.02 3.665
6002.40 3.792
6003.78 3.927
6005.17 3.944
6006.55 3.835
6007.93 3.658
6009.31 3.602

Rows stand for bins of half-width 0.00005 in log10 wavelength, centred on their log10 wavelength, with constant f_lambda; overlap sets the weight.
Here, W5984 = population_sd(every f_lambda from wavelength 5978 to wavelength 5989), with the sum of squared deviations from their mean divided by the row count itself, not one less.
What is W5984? 0.16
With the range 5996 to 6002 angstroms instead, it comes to 0.13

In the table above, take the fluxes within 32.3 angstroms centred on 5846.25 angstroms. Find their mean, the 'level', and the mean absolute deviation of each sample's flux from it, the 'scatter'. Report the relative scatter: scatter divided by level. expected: 0.046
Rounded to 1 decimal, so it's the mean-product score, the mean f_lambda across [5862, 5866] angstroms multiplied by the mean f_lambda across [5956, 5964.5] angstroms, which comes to 15.5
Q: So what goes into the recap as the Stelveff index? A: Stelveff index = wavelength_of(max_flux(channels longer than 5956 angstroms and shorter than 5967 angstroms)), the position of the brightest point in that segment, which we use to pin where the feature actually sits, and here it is 5966.57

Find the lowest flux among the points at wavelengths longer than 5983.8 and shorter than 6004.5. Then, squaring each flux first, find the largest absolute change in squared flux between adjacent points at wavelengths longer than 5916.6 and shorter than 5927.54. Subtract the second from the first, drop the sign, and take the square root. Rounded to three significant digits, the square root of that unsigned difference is 1.42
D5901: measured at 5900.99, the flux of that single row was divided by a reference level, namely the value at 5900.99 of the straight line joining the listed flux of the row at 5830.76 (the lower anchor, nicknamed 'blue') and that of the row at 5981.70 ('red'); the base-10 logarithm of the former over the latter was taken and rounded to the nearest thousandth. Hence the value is -0.028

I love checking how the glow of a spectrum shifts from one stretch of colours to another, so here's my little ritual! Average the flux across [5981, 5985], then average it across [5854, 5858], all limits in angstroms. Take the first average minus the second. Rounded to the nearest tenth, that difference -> 0.0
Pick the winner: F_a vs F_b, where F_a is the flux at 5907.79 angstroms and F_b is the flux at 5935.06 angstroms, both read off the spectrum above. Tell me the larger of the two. 3.89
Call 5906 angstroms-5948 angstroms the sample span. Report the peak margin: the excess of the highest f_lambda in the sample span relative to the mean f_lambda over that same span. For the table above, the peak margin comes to 0.35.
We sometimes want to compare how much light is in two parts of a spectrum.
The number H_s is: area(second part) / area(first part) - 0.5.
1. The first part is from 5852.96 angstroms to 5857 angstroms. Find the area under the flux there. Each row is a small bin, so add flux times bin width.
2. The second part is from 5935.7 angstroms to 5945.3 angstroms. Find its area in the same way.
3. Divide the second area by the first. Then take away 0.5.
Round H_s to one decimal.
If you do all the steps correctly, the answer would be 2.0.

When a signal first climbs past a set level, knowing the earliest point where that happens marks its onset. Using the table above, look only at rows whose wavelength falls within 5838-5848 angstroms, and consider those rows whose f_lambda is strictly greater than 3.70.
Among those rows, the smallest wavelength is 5838.82 angstroms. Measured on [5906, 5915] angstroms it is 5907.79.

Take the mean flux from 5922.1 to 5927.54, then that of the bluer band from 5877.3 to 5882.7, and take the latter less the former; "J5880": -0.4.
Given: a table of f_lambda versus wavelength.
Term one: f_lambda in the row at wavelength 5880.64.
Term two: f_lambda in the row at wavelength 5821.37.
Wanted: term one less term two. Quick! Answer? -0.6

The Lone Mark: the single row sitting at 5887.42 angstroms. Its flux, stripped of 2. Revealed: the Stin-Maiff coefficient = 0.88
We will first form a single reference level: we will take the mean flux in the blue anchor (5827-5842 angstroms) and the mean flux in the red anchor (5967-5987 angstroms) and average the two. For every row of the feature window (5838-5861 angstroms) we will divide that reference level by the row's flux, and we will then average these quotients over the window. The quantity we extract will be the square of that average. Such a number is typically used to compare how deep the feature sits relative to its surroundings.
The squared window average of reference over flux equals 0.98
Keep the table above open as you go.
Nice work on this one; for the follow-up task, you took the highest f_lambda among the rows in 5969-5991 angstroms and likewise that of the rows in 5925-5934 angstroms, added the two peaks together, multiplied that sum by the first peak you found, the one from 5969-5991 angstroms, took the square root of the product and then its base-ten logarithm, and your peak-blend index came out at 0.771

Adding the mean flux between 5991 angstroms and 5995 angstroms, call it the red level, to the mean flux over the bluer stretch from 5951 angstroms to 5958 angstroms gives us 8.1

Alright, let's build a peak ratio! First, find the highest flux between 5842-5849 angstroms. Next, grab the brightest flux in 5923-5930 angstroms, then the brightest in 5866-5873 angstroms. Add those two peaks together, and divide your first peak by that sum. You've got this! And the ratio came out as 0.532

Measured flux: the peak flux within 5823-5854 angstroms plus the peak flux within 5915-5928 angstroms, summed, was 8.36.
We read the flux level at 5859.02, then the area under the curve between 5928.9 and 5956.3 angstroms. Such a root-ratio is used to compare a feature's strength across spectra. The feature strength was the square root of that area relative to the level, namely 5.3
